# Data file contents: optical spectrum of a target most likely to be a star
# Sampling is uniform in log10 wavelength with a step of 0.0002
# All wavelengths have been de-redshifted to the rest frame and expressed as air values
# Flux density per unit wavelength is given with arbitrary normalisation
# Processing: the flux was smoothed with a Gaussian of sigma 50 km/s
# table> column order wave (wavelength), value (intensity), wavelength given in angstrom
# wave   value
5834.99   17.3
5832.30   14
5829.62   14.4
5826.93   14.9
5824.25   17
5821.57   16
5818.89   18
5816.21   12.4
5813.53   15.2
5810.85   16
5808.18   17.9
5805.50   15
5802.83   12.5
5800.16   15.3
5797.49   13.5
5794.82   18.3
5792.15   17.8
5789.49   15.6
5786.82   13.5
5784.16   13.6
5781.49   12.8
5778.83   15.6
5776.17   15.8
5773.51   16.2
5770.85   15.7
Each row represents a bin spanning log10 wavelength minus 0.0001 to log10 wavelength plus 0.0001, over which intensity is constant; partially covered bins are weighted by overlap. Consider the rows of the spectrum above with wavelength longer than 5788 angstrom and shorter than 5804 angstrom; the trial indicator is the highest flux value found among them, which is 18.3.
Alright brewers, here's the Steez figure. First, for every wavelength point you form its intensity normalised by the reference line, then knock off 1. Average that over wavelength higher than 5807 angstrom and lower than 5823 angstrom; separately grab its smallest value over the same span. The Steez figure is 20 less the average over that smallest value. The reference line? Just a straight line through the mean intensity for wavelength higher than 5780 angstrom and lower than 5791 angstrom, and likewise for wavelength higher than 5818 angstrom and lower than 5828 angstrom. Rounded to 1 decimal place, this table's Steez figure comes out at 20.0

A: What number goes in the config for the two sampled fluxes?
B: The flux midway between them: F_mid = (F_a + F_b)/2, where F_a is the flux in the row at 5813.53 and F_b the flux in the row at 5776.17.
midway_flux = 15.5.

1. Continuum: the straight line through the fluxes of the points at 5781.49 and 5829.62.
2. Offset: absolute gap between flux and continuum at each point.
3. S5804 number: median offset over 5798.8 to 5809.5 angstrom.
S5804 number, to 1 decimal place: 1.6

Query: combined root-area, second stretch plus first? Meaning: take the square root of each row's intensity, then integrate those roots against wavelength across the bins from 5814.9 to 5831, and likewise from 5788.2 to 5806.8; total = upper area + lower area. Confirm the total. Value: 136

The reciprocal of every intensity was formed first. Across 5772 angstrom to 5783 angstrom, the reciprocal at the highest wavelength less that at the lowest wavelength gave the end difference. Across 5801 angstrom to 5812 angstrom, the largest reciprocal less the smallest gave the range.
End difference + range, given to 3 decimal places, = 0.041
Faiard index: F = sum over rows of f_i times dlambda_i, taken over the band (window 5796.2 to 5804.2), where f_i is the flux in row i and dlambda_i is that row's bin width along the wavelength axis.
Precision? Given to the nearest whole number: 110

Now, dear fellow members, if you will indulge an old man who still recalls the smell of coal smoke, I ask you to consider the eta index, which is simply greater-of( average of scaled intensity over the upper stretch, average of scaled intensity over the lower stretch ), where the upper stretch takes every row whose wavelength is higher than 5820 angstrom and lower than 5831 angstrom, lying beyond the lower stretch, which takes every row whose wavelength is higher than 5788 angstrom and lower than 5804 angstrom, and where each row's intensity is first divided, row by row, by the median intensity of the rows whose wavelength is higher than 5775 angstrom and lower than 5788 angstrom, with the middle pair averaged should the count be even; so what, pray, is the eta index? 1.15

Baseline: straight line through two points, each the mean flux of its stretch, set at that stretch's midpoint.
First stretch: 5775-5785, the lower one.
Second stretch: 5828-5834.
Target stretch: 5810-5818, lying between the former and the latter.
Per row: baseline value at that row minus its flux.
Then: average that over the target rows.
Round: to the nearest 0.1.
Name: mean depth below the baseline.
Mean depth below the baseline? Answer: -0.2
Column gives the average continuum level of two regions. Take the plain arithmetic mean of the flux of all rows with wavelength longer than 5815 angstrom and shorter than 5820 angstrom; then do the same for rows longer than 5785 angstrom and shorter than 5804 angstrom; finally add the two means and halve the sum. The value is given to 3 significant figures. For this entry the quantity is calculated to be 15.2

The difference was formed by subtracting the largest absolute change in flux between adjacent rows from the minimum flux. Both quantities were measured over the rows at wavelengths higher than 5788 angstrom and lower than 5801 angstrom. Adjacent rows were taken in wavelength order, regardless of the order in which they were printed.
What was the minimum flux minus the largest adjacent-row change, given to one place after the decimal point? 8.7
